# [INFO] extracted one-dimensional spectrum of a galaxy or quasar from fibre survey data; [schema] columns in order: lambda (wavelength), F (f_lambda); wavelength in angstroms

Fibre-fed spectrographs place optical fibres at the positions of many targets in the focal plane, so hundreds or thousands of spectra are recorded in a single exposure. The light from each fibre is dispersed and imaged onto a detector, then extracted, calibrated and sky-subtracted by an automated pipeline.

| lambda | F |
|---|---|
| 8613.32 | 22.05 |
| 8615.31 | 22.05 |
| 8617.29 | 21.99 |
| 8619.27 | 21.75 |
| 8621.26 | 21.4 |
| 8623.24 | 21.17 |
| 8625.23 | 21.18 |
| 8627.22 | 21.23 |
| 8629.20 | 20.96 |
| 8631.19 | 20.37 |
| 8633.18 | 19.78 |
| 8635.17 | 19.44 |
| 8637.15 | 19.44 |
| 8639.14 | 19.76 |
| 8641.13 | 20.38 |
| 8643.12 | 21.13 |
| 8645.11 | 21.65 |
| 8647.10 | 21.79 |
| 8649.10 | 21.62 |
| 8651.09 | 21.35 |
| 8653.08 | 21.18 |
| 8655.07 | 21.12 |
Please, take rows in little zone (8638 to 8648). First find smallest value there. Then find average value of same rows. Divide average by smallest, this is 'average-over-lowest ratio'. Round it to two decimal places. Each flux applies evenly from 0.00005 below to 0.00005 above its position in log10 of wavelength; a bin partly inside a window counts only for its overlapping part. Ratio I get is 1.06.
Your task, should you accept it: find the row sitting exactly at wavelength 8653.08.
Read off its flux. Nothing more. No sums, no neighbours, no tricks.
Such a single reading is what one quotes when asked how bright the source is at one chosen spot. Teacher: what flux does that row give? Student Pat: 21.18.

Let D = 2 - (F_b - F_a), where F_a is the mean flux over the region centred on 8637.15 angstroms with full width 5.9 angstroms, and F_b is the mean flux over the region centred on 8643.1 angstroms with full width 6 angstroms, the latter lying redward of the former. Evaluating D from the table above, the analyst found 0.5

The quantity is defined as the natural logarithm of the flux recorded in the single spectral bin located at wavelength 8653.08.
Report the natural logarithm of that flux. 3.05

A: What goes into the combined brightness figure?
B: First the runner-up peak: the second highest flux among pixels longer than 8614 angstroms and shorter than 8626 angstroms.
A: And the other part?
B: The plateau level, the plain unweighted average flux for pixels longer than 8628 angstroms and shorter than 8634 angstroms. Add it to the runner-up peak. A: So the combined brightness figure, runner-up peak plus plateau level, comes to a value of 42.4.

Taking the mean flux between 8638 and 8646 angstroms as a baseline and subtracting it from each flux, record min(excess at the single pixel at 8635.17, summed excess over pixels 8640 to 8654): -1.3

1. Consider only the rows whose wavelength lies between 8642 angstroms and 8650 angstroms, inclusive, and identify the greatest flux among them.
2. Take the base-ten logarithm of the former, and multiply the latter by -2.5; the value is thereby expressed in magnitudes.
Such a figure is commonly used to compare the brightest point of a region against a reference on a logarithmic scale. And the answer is -3.35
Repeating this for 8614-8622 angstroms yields -3.36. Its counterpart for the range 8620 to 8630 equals -3.33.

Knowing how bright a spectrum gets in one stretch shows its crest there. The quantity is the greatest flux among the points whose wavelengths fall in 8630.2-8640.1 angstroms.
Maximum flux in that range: 20.37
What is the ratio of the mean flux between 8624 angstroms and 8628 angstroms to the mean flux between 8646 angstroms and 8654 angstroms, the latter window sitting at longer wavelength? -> 0.99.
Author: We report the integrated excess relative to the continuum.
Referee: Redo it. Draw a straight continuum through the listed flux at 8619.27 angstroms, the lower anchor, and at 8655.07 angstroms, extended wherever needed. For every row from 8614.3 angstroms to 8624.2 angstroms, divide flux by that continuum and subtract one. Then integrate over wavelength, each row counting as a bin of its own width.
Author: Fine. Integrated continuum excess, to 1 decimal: 0.0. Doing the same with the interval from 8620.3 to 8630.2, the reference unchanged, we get -0.2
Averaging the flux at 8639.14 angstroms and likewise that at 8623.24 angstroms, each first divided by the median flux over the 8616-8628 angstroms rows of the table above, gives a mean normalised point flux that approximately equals 0.96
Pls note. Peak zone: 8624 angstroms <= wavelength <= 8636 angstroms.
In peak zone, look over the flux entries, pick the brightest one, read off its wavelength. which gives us 8627.22 angstroms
